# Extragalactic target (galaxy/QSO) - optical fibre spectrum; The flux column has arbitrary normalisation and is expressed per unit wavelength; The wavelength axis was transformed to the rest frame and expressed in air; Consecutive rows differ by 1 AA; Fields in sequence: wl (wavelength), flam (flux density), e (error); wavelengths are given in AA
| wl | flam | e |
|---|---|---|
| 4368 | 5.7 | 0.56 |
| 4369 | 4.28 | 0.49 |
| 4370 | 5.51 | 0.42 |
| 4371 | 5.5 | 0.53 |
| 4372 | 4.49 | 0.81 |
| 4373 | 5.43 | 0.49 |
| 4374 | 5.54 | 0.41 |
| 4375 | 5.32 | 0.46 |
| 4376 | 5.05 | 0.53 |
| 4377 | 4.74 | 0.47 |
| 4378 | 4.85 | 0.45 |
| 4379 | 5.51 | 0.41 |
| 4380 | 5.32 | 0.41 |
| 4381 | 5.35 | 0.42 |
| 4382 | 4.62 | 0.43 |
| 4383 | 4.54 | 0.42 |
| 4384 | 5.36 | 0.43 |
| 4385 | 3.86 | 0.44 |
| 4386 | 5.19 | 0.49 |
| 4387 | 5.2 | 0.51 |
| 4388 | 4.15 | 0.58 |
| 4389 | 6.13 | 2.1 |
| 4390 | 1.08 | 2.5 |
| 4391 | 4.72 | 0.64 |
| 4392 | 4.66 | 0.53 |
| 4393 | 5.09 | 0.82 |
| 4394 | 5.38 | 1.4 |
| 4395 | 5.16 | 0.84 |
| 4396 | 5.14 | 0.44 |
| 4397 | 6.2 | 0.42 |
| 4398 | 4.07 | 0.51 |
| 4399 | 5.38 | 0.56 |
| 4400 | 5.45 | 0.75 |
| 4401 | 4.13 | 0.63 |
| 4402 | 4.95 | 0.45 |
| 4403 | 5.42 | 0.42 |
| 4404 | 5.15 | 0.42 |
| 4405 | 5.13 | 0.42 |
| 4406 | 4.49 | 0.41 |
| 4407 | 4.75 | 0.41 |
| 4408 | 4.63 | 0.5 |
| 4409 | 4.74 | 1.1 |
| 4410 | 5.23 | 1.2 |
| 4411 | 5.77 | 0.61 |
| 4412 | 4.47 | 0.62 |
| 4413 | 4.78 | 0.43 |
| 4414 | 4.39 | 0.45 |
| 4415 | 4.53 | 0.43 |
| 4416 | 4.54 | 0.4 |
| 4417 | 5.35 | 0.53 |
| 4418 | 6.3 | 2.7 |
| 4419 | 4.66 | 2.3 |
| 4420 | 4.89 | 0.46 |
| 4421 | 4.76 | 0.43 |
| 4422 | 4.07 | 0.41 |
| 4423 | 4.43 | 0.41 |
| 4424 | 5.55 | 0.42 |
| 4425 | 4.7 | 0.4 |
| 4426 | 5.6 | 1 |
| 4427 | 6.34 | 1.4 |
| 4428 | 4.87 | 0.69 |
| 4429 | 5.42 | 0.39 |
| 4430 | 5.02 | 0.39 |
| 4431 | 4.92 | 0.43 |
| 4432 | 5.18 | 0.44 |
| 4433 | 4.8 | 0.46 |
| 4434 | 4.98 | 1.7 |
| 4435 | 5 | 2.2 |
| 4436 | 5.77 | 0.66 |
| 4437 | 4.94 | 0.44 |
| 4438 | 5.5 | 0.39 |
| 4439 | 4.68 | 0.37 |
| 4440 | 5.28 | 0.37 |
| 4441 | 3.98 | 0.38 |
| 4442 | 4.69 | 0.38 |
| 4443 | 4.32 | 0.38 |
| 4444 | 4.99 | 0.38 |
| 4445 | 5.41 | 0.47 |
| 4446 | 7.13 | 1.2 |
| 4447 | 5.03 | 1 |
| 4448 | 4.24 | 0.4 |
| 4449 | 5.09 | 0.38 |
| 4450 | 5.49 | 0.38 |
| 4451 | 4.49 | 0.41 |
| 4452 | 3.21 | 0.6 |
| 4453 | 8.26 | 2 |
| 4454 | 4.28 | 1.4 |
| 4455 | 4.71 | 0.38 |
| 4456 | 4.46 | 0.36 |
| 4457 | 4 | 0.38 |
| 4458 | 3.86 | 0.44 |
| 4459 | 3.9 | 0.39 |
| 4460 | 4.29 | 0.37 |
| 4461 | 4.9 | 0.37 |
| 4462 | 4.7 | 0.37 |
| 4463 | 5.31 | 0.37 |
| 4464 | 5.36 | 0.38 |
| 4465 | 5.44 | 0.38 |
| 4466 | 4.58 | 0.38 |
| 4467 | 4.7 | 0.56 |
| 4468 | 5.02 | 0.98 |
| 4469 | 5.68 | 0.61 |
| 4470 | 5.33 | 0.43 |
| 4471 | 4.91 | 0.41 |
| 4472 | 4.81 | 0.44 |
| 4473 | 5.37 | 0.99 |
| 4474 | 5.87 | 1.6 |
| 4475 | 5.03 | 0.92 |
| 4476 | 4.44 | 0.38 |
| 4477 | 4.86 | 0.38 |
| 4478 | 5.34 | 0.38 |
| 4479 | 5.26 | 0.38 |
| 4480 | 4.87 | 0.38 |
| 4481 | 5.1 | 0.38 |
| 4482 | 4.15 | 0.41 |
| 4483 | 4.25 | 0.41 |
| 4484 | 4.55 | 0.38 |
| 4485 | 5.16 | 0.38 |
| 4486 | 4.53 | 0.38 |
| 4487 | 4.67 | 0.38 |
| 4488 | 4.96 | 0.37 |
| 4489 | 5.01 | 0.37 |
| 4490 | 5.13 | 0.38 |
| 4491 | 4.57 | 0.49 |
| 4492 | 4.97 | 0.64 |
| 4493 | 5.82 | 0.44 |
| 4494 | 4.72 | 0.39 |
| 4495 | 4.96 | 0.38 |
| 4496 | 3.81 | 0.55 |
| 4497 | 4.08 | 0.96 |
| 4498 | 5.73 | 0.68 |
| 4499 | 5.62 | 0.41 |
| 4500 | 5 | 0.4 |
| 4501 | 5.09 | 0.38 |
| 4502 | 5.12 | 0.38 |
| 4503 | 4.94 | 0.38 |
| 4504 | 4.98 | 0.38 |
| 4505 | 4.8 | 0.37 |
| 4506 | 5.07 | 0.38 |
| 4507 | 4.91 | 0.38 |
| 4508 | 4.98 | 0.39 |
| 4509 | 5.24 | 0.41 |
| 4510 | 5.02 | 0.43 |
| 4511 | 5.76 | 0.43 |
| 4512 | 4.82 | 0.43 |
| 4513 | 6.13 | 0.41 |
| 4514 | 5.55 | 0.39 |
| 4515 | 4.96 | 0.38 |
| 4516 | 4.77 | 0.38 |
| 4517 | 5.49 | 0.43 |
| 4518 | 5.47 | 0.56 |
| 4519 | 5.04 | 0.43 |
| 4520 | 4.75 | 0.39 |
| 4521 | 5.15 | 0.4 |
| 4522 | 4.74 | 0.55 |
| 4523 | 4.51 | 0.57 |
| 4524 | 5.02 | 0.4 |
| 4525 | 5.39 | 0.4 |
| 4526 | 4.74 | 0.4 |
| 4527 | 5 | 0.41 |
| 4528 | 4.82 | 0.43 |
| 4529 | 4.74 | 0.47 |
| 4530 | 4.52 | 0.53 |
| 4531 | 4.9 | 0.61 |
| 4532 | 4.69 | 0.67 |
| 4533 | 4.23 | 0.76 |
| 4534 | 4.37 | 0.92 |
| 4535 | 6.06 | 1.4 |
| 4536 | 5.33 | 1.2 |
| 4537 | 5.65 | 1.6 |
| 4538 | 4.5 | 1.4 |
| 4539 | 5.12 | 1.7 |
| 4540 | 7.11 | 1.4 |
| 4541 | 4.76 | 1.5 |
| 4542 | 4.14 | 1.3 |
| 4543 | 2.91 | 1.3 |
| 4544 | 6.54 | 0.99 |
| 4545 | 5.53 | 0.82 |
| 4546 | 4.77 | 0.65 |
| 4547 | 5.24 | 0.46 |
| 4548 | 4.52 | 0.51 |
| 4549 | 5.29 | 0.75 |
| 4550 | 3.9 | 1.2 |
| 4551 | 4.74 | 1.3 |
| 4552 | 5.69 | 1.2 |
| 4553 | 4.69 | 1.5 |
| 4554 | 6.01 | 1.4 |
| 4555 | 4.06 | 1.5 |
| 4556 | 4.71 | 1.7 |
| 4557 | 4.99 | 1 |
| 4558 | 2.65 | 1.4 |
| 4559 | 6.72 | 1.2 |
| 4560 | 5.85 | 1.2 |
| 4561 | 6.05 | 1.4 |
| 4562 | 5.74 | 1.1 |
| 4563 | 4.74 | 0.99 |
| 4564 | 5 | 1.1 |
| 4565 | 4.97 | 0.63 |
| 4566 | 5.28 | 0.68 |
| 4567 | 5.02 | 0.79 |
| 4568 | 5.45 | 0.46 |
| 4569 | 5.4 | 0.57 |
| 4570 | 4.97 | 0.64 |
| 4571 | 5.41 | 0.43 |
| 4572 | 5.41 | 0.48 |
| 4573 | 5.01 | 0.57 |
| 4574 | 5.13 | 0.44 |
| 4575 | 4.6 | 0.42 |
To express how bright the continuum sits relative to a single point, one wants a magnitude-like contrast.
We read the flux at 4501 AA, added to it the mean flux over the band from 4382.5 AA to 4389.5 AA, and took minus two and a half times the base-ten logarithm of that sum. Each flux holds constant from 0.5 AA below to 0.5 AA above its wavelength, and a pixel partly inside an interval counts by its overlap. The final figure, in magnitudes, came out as -2.501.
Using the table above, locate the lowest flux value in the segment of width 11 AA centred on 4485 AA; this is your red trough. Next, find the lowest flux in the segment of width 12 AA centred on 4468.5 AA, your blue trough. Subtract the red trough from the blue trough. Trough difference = 0.4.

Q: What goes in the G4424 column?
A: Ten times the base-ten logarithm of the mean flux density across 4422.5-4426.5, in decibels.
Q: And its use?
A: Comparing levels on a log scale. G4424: 7.05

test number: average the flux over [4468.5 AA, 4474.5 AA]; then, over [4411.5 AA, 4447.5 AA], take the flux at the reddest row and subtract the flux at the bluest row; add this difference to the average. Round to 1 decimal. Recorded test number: 5.9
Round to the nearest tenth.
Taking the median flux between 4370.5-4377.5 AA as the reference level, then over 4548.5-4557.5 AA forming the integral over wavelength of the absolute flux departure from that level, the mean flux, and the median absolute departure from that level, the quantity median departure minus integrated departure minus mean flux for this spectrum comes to -10.2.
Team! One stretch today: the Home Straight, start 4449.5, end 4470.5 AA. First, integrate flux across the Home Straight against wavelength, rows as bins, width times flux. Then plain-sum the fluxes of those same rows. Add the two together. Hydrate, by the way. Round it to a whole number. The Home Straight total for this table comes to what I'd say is 204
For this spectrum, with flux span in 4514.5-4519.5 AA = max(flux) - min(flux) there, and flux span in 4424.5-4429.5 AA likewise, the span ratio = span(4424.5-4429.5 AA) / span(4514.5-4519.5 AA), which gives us 2.3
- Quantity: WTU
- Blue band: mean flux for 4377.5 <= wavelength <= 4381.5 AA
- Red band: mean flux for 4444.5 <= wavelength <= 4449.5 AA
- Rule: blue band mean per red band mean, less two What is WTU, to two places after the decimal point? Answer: -1.02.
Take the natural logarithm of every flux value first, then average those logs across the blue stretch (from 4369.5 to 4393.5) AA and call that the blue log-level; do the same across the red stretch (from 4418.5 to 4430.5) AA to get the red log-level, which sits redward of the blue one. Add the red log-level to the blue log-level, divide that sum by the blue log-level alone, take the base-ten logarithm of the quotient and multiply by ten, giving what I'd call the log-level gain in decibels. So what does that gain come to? 3.09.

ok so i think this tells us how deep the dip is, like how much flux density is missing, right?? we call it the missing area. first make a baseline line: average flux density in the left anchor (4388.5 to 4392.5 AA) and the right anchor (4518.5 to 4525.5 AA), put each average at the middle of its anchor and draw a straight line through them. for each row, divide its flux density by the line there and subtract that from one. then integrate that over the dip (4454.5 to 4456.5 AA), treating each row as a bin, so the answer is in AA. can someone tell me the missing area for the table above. 0.0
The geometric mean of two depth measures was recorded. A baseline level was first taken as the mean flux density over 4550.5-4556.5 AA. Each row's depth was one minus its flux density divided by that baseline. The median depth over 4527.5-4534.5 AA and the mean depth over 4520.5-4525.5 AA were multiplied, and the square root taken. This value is 0.016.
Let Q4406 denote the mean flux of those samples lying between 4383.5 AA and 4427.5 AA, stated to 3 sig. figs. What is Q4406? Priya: 4.91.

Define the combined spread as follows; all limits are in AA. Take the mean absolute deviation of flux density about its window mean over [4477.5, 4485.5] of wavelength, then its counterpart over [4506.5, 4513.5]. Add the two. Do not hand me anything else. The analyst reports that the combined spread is 0.78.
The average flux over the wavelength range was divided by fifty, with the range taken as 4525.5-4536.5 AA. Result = 0.097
